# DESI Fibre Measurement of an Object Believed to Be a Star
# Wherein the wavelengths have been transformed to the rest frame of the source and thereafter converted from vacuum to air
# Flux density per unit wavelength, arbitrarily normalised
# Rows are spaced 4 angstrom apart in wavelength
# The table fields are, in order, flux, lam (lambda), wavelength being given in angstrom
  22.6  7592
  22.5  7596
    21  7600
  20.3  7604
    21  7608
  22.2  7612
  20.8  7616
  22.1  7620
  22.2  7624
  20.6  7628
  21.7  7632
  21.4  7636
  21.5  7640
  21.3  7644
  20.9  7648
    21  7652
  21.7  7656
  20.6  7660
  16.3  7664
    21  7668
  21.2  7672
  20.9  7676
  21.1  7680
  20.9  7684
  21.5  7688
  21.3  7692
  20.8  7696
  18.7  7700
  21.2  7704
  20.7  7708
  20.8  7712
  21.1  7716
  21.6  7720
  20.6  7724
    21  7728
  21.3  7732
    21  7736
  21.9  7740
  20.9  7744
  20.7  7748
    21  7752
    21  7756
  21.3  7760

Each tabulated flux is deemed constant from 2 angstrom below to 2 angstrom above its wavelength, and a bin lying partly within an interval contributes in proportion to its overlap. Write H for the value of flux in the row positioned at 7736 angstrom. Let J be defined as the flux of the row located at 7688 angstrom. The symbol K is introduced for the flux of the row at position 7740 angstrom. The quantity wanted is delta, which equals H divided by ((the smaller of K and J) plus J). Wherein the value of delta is 0.488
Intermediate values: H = 21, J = 21.5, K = 21.9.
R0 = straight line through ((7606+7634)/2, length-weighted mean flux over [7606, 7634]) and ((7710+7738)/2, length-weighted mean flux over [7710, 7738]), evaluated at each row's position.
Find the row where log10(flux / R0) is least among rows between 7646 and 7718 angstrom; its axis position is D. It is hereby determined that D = 7664 angstrom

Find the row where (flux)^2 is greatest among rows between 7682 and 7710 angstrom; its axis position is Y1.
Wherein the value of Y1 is 7688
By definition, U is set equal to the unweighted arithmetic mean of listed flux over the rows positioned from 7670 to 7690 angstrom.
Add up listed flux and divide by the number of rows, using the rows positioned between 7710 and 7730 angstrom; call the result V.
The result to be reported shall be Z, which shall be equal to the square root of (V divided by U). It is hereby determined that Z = 1.00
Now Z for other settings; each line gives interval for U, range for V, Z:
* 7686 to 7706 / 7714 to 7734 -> 1.01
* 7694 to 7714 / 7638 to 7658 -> 1.02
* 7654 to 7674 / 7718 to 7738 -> 1.02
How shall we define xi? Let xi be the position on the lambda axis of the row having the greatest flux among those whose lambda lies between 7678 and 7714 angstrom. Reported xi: 7688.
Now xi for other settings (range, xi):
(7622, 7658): 7624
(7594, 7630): 7596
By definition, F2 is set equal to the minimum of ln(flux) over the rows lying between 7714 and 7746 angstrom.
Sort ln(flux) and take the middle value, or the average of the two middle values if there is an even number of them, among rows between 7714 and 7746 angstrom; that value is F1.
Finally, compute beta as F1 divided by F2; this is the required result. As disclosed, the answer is 1.01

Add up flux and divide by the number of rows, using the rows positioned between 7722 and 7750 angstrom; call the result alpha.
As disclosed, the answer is 21.1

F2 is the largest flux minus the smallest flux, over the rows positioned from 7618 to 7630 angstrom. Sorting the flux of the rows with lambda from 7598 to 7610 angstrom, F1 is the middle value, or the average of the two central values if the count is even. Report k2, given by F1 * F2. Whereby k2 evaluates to 34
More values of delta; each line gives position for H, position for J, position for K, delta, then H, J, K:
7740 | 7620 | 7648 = 0.509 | 21.9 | 22.1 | 20.9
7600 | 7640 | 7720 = 0.488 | 21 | 21.5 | 21.6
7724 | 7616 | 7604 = 0.501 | 20.6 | 20.8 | 20.3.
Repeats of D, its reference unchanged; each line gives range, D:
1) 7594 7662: 7604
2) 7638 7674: 7664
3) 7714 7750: 7724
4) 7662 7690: 7664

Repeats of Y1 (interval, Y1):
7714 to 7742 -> 7740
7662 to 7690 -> 7688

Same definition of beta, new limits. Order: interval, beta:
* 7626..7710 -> 1.09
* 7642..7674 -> 1.09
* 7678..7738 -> 1.04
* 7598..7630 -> 1.01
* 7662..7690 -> 1.09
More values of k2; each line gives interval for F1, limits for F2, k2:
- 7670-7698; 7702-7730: 21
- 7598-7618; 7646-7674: 113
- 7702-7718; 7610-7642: 34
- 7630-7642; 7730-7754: 26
